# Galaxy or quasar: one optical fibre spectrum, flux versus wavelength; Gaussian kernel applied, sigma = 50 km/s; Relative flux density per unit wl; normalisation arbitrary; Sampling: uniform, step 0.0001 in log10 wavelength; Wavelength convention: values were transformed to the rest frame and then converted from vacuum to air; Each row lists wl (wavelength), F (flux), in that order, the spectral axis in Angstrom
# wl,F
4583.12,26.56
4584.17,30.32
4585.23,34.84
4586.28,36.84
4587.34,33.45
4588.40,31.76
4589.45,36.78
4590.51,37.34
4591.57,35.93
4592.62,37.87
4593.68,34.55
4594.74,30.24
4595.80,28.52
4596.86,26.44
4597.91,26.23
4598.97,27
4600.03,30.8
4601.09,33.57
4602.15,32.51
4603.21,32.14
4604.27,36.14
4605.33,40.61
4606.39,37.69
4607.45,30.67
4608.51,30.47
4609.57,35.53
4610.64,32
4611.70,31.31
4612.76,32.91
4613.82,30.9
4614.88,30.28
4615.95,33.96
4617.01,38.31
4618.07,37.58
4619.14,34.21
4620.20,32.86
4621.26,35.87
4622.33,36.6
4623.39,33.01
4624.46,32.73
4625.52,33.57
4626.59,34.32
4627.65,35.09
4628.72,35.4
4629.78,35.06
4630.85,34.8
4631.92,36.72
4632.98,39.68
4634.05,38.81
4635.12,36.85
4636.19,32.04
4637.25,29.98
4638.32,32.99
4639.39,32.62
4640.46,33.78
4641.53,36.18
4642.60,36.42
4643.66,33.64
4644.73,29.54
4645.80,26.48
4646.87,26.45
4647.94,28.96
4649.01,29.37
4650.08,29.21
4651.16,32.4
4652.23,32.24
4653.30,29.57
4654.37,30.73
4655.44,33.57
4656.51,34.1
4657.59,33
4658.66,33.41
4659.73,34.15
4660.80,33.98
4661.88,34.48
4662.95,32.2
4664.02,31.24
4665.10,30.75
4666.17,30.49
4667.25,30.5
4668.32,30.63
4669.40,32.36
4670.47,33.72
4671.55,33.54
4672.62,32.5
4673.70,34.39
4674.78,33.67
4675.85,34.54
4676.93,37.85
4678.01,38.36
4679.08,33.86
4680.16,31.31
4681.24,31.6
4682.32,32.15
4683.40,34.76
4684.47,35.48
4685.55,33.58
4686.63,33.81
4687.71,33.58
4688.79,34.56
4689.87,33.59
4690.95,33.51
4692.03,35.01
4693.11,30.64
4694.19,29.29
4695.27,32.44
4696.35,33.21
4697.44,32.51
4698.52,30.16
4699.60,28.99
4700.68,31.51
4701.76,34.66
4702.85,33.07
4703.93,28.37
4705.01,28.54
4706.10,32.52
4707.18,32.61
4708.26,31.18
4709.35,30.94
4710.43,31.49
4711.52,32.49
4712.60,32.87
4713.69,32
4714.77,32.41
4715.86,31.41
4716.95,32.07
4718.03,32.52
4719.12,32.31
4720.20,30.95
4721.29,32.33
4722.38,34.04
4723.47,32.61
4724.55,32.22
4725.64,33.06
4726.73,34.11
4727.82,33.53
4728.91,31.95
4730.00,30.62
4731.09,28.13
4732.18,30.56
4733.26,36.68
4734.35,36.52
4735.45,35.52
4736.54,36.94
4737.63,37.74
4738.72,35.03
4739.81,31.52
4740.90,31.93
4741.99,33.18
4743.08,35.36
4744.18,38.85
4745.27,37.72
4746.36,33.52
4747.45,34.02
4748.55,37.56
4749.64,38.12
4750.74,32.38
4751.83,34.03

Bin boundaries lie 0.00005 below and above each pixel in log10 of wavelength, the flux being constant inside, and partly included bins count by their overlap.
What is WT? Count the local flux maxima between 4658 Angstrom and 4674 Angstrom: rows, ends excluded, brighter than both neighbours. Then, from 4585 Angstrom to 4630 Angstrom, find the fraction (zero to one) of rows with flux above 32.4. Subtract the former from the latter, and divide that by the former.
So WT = -0.78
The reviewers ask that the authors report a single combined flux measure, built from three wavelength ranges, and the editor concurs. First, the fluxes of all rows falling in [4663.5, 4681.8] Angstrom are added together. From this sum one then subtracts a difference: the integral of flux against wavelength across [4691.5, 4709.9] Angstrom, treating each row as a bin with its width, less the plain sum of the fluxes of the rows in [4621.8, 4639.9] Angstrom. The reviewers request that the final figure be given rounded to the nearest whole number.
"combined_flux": 572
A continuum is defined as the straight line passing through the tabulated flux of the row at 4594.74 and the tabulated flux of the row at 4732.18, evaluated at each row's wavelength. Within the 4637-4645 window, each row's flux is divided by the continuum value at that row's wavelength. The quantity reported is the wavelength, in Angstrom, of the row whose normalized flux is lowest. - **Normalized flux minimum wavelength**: 4644.73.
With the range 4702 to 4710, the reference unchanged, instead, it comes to 4703.93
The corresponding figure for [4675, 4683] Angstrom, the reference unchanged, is 4680.16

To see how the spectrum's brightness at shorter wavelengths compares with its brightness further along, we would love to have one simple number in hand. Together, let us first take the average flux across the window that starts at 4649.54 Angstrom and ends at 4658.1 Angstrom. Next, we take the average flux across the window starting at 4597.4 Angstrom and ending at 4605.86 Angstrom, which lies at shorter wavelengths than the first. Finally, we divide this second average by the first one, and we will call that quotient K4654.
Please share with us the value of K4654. 1.02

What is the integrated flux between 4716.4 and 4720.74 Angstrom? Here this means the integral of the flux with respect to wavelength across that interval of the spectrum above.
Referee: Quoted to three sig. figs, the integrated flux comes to 139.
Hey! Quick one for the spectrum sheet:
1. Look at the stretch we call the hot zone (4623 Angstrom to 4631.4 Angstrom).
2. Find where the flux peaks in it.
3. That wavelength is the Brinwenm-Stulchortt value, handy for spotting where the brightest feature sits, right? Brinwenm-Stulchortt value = 4628.72 Angstrom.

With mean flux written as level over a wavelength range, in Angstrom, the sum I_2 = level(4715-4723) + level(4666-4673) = 64.2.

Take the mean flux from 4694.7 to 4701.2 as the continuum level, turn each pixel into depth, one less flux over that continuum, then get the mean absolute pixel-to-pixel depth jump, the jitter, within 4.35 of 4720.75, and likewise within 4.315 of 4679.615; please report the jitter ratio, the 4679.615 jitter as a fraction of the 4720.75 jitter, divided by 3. 0.69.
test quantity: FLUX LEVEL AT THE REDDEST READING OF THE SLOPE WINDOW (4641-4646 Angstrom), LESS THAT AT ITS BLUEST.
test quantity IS -10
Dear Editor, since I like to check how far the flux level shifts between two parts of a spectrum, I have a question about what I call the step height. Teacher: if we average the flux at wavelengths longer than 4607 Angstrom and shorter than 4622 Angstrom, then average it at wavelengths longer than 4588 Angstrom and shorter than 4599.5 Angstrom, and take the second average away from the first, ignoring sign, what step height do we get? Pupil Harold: 1.3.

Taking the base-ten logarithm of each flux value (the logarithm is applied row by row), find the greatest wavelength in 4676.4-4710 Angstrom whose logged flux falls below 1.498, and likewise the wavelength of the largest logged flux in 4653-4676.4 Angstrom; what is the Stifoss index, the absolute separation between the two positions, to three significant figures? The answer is 33.5 Angstrom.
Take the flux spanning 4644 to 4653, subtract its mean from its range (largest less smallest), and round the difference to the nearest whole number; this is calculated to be -23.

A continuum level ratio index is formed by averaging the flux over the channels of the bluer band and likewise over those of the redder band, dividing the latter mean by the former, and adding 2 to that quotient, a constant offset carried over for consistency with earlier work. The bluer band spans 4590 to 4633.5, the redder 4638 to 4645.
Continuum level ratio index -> 3.00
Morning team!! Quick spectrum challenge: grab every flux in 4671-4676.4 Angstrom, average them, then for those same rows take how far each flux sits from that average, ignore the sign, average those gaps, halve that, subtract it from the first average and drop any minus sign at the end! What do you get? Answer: 33.4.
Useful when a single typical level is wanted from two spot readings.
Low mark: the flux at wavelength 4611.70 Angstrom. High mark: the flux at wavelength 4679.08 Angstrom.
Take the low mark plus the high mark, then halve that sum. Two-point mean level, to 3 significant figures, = 32.6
